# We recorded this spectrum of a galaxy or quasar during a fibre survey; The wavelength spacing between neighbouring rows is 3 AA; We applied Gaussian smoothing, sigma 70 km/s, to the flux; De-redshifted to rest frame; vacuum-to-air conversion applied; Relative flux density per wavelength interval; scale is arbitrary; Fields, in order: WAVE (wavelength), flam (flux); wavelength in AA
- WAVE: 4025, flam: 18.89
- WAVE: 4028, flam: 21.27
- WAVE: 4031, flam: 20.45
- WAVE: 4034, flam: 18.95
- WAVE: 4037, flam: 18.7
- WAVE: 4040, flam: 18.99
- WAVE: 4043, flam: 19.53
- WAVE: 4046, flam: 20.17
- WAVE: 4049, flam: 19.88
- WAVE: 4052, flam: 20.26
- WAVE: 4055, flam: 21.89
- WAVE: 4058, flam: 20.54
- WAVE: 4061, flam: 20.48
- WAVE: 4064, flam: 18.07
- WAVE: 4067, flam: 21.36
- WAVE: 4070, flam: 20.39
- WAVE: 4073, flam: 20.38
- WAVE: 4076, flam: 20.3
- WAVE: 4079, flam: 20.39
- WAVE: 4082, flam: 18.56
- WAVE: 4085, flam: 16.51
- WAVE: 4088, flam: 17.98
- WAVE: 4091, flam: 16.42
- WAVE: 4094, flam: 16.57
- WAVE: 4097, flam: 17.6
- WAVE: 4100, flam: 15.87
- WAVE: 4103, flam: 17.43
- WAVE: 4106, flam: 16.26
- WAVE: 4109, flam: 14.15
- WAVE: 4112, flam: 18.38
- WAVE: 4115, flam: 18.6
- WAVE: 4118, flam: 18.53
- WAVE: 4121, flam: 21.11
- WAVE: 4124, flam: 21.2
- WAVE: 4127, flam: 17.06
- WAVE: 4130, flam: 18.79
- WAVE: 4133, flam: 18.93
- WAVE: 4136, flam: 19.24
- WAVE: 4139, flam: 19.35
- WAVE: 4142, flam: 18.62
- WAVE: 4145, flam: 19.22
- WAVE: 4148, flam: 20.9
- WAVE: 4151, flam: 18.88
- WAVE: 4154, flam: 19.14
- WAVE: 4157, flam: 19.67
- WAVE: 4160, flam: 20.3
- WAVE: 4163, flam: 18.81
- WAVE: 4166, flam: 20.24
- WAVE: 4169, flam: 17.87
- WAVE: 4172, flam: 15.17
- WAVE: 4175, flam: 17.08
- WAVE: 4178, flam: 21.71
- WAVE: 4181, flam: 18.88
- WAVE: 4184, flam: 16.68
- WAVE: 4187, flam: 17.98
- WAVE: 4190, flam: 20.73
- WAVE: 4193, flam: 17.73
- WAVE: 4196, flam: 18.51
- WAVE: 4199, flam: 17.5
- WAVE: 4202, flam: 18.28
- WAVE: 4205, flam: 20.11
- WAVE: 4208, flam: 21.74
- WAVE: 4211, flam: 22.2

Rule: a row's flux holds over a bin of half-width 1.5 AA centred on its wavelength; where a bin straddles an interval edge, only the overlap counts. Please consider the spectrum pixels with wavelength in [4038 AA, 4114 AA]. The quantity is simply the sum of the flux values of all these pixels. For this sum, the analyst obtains 468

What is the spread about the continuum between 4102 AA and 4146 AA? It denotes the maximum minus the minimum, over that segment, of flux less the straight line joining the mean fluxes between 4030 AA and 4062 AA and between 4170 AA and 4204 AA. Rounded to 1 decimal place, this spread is 7.2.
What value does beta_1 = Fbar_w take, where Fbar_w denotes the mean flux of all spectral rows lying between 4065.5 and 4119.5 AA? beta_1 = 18.1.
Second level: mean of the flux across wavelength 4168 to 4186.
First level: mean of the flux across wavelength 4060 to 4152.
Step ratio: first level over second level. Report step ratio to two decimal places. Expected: 1.04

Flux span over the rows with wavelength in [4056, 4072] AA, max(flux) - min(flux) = 3.3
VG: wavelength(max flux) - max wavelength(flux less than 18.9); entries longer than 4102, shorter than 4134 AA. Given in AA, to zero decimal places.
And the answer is -6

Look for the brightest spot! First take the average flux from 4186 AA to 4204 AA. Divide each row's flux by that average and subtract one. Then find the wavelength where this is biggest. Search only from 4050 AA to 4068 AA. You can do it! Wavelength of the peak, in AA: 4055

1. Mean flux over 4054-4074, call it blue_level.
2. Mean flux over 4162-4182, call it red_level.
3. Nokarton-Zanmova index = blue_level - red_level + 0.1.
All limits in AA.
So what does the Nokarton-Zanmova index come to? 2.0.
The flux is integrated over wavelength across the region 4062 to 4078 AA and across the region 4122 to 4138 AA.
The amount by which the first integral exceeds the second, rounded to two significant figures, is 16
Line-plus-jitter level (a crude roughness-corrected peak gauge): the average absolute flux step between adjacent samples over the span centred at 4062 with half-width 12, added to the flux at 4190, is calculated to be 22.1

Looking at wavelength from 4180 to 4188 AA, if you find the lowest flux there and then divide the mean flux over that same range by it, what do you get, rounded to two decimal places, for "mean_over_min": 1.07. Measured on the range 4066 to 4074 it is 1.02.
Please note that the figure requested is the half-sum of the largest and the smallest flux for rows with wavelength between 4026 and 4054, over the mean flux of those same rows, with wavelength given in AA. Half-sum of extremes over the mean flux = 1.01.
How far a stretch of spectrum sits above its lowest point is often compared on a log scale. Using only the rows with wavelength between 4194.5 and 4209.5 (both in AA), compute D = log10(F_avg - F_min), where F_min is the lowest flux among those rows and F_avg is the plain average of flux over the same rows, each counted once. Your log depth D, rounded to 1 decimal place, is 0.2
